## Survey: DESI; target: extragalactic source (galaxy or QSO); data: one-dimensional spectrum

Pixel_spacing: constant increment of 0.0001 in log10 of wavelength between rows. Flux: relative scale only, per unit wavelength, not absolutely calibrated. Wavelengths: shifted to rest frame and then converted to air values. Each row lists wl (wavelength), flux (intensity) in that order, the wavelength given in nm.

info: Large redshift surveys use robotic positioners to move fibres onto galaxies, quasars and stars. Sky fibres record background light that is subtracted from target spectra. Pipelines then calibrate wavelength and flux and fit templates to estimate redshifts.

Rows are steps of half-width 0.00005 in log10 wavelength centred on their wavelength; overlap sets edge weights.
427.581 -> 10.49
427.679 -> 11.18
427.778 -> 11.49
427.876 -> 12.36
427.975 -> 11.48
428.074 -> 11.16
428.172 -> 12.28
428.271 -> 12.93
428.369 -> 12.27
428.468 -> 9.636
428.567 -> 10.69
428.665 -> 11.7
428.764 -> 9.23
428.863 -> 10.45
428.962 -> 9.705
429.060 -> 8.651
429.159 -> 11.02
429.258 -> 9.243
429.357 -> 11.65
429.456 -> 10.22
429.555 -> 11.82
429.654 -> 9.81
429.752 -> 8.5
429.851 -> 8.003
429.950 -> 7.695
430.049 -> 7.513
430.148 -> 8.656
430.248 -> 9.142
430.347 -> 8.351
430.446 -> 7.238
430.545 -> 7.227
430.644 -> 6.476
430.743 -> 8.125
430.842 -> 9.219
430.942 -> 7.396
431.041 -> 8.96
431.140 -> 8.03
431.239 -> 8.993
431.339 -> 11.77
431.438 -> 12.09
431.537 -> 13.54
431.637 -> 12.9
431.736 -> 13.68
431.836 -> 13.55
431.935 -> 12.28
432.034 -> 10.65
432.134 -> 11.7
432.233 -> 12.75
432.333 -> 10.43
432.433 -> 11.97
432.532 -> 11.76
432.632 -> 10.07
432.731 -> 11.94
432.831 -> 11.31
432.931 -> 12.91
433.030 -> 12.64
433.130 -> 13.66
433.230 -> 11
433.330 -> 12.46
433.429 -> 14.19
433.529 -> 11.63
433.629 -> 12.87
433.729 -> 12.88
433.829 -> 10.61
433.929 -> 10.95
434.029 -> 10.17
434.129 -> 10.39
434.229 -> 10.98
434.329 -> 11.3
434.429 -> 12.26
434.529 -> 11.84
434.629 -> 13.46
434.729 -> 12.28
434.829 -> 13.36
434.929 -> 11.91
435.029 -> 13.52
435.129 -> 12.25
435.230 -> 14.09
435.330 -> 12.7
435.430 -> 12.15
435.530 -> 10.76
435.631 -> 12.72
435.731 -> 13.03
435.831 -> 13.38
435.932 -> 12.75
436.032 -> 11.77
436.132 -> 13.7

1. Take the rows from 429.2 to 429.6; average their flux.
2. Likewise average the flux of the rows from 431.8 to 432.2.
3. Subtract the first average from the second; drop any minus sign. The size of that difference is 1.3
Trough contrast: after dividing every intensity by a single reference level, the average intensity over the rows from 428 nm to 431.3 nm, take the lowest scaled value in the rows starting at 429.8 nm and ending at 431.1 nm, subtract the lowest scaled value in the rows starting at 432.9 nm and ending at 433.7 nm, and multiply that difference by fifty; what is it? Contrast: -24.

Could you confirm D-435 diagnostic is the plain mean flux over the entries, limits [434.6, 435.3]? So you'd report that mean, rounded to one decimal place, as 13.0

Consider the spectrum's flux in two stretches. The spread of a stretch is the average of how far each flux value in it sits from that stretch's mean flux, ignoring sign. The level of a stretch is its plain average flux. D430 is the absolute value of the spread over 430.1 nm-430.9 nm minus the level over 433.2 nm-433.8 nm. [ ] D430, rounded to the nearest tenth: 11.7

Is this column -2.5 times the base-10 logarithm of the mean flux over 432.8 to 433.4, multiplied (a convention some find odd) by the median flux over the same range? -34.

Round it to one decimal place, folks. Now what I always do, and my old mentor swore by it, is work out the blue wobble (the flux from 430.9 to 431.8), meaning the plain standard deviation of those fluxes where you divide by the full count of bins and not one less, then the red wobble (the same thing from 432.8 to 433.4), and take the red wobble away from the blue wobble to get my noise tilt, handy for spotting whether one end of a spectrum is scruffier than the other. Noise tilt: 1.4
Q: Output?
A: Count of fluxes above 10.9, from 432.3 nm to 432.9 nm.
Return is 4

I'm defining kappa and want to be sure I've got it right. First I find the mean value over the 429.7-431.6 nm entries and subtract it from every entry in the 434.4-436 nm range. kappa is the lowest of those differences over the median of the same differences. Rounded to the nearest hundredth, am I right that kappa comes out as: 0.50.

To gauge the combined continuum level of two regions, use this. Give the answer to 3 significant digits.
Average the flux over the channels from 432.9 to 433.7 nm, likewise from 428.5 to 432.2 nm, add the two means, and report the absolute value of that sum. 22.6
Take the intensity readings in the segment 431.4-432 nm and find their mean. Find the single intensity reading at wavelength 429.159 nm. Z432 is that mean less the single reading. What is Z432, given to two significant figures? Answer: 2.0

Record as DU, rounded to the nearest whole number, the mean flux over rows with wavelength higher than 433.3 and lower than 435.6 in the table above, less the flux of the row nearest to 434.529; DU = 0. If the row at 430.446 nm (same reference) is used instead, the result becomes 5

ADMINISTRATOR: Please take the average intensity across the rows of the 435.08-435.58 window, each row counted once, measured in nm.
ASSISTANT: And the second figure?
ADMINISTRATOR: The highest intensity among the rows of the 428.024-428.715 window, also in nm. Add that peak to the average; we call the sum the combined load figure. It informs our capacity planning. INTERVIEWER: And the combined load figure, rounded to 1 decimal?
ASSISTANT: 25.3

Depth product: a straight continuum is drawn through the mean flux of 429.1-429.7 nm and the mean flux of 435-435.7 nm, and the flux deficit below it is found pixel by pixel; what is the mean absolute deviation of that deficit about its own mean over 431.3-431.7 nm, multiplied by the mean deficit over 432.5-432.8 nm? 0.3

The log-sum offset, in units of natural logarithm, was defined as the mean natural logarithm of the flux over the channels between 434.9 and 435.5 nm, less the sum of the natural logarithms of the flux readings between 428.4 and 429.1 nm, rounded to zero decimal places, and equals -14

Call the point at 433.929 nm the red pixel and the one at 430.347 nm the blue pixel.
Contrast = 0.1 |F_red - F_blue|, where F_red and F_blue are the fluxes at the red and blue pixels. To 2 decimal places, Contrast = 0.26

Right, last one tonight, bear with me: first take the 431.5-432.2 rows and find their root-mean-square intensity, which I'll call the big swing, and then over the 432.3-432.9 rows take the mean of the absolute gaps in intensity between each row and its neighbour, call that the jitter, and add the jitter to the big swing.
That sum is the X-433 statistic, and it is 13.8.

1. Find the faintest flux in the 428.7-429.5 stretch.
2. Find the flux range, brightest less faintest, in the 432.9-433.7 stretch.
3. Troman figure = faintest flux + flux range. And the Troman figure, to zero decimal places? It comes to 12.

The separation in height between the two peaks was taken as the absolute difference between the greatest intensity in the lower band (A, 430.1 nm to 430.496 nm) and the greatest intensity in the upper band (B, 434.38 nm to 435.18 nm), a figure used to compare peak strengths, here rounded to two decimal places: 4.38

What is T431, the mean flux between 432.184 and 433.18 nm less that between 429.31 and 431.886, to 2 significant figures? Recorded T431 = 2.3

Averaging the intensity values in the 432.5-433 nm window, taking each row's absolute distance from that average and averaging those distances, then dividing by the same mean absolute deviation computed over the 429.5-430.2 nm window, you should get 0.65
